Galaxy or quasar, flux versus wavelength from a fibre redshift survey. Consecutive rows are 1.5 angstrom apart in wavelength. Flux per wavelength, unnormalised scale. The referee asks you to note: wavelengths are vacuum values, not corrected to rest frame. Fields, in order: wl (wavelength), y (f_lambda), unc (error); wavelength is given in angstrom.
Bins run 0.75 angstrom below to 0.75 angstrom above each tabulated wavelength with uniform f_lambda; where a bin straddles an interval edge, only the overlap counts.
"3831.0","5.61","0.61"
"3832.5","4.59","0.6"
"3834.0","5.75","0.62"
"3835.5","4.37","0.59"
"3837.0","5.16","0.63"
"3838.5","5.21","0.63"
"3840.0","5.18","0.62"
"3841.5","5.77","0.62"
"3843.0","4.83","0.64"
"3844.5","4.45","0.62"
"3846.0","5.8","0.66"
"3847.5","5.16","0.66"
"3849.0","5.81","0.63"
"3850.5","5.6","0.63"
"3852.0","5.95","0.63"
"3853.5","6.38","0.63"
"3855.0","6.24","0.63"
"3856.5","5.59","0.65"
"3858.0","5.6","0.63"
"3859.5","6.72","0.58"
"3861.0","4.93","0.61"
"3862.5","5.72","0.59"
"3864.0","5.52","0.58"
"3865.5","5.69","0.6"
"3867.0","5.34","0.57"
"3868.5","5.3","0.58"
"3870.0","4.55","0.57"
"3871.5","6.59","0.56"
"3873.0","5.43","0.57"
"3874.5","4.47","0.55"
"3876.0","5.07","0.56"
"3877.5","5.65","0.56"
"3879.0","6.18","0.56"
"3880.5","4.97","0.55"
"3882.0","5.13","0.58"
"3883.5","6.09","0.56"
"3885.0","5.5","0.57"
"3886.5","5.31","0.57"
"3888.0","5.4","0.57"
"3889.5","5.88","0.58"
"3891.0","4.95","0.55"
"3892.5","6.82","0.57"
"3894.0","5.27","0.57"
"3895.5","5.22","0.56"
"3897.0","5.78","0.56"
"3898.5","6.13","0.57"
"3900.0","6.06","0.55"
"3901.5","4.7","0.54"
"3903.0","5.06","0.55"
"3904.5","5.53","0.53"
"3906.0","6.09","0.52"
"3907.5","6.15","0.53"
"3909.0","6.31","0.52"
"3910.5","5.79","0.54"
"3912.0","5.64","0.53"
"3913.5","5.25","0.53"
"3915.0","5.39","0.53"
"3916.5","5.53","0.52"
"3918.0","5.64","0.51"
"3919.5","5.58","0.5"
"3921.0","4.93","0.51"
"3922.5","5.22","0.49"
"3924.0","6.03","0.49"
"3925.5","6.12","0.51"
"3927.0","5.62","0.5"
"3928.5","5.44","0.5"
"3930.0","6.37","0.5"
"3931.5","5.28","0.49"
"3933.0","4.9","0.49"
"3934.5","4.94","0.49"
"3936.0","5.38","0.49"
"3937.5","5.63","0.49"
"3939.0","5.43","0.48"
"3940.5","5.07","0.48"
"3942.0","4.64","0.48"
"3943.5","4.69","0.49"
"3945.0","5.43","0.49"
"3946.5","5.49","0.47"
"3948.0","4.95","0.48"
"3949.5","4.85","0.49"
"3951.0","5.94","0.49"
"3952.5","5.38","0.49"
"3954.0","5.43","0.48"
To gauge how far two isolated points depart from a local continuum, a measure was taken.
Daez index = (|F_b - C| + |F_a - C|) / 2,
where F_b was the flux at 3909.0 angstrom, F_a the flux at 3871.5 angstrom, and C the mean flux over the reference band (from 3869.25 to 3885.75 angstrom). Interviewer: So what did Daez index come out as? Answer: 1.0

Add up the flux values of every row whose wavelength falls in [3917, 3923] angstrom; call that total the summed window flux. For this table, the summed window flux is 21.4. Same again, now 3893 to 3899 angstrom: 22.4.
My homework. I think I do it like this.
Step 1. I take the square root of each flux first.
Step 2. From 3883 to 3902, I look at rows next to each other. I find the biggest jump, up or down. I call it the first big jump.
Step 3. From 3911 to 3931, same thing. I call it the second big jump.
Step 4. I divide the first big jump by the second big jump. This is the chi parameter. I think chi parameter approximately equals 2.0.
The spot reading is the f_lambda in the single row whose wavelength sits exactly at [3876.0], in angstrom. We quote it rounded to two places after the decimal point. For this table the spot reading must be 5.07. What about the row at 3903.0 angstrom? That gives 5.06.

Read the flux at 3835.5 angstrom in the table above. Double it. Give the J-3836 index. 8.7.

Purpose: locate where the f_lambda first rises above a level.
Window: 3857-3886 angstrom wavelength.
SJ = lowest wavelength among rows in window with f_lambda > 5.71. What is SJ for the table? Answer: 3859.5 angstrom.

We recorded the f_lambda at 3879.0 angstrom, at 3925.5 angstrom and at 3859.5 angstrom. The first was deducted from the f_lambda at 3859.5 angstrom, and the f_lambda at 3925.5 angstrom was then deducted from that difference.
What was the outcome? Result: -5.6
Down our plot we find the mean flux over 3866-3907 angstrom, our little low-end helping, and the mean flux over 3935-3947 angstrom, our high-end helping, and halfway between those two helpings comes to 5.36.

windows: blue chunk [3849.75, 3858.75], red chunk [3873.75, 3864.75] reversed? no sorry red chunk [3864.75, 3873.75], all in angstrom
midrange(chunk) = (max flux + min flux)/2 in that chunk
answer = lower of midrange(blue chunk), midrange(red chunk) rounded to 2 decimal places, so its 5.57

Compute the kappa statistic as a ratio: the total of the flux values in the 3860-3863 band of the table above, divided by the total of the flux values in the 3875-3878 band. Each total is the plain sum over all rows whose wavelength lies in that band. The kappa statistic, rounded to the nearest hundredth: 0.99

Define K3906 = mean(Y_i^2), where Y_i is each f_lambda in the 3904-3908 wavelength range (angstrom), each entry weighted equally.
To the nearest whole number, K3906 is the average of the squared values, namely 35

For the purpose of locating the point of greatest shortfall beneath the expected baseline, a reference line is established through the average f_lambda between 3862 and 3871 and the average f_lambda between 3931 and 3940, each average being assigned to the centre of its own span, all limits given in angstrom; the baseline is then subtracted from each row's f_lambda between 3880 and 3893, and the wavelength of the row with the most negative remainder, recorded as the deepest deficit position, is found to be 3891.0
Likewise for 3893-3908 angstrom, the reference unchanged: 3901.5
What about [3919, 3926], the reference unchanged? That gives 3921.0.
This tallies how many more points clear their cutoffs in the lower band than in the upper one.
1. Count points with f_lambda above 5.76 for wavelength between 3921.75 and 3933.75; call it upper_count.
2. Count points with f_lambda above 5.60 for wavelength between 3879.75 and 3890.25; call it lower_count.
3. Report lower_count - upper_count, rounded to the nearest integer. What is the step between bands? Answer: -1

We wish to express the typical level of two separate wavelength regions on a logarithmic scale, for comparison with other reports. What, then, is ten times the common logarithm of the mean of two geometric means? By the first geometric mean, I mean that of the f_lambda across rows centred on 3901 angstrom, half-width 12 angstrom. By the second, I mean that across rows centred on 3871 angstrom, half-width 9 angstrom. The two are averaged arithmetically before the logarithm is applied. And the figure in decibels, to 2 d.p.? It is 7.45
